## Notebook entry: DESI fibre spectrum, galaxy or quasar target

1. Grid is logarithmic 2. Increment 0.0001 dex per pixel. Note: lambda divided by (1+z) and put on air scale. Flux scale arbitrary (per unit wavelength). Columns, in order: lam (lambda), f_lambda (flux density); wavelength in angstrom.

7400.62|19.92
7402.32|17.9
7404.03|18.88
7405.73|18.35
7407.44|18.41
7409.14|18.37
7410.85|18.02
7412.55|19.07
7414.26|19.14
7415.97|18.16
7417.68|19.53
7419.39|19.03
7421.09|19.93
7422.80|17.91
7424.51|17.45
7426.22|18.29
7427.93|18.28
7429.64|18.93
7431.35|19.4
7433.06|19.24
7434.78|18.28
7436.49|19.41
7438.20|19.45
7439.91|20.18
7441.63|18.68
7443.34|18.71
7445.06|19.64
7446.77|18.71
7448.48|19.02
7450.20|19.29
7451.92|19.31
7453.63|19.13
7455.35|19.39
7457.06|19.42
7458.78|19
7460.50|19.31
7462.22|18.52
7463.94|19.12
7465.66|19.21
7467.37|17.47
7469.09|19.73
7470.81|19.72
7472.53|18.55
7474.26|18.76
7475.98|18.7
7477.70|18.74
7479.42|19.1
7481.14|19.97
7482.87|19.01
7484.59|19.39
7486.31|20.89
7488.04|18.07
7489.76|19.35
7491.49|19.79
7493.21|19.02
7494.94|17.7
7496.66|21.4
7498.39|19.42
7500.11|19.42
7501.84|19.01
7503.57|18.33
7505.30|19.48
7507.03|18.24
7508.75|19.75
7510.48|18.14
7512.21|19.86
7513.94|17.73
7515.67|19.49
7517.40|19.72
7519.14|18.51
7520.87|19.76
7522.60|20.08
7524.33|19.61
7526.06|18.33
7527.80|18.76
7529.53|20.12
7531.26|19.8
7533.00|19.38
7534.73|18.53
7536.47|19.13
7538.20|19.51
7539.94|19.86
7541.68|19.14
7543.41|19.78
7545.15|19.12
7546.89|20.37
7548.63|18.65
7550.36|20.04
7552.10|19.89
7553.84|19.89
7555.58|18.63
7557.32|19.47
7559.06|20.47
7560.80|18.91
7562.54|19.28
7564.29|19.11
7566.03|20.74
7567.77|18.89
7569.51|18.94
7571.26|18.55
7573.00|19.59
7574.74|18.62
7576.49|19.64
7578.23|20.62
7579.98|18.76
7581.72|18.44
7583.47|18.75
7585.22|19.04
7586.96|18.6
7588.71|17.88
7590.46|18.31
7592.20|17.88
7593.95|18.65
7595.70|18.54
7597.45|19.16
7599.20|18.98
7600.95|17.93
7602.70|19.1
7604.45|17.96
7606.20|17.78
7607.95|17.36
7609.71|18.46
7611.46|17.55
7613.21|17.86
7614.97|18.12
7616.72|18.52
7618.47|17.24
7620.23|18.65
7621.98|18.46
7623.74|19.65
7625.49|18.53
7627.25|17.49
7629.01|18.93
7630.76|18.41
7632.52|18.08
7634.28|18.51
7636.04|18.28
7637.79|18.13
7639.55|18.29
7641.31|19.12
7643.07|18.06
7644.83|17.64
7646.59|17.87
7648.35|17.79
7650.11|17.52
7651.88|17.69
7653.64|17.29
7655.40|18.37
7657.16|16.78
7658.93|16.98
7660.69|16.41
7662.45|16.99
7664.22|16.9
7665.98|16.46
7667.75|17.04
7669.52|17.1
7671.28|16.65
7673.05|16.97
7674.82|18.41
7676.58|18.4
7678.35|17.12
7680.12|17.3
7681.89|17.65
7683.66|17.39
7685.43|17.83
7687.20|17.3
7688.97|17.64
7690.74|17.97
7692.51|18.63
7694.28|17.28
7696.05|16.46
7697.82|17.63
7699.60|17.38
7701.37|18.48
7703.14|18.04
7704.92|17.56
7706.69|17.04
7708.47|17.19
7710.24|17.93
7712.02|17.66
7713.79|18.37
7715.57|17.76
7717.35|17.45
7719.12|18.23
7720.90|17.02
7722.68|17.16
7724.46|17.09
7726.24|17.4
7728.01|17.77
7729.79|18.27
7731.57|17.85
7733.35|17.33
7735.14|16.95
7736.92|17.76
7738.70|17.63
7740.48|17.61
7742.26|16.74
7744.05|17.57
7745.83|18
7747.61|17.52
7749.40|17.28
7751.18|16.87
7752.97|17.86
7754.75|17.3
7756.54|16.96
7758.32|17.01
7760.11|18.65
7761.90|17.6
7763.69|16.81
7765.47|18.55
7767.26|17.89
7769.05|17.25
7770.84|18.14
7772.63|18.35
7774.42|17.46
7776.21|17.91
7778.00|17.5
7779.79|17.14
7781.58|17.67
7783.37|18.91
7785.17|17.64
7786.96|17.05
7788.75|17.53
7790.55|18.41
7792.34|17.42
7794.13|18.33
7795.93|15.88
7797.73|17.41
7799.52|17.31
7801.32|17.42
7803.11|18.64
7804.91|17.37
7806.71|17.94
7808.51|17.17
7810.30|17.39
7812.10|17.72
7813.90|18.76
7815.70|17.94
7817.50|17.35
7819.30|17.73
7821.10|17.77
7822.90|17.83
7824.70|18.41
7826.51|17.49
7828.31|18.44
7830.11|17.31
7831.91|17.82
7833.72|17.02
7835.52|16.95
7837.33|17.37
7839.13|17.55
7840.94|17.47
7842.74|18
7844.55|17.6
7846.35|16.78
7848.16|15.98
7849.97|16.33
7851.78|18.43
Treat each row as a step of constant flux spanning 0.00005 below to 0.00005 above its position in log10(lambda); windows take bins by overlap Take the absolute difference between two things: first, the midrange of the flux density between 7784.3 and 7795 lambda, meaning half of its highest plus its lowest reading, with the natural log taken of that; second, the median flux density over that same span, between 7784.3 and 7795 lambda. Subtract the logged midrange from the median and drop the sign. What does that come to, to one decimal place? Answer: 14.7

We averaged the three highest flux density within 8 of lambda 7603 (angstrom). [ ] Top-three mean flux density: 19.1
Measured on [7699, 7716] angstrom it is 18.3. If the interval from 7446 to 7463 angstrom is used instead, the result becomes 19.4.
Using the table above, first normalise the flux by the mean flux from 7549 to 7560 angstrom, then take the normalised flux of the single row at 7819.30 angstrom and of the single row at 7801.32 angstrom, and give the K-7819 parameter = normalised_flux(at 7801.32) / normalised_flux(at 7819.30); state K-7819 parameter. 0.98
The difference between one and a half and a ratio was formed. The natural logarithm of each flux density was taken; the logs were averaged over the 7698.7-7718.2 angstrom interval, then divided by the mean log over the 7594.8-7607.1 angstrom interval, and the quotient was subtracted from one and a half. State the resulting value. 0.515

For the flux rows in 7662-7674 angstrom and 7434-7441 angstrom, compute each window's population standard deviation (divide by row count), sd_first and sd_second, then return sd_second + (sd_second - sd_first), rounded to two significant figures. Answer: 1.1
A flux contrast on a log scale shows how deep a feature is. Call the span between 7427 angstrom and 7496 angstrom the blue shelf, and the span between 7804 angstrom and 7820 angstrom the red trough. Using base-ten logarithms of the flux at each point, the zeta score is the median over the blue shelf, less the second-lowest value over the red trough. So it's 0.042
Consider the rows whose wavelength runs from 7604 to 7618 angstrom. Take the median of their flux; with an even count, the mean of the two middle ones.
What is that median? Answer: 17.9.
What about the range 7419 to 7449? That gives 19.0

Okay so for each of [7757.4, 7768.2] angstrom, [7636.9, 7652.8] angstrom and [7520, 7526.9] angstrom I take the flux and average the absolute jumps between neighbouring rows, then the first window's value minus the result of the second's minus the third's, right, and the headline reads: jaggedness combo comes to 1.5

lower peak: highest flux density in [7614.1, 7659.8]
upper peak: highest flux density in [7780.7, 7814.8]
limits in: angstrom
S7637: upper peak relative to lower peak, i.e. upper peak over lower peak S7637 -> 0.962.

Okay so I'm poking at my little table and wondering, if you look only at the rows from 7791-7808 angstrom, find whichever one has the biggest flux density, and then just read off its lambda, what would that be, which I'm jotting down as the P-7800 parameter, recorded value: 7803.11 angstrom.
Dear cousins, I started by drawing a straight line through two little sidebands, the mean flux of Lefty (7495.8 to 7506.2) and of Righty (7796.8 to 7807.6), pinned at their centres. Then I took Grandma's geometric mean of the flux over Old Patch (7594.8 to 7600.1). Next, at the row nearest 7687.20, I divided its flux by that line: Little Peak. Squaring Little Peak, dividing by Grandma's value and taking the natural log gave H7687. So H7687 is -3.06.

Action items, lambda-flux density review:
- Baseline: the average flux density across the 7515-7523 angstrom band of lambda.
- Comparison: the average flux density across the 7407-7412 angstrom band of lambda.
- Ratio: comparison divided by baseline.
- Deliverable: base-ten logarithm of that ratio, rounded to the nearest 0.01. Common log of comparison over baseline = -0.03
